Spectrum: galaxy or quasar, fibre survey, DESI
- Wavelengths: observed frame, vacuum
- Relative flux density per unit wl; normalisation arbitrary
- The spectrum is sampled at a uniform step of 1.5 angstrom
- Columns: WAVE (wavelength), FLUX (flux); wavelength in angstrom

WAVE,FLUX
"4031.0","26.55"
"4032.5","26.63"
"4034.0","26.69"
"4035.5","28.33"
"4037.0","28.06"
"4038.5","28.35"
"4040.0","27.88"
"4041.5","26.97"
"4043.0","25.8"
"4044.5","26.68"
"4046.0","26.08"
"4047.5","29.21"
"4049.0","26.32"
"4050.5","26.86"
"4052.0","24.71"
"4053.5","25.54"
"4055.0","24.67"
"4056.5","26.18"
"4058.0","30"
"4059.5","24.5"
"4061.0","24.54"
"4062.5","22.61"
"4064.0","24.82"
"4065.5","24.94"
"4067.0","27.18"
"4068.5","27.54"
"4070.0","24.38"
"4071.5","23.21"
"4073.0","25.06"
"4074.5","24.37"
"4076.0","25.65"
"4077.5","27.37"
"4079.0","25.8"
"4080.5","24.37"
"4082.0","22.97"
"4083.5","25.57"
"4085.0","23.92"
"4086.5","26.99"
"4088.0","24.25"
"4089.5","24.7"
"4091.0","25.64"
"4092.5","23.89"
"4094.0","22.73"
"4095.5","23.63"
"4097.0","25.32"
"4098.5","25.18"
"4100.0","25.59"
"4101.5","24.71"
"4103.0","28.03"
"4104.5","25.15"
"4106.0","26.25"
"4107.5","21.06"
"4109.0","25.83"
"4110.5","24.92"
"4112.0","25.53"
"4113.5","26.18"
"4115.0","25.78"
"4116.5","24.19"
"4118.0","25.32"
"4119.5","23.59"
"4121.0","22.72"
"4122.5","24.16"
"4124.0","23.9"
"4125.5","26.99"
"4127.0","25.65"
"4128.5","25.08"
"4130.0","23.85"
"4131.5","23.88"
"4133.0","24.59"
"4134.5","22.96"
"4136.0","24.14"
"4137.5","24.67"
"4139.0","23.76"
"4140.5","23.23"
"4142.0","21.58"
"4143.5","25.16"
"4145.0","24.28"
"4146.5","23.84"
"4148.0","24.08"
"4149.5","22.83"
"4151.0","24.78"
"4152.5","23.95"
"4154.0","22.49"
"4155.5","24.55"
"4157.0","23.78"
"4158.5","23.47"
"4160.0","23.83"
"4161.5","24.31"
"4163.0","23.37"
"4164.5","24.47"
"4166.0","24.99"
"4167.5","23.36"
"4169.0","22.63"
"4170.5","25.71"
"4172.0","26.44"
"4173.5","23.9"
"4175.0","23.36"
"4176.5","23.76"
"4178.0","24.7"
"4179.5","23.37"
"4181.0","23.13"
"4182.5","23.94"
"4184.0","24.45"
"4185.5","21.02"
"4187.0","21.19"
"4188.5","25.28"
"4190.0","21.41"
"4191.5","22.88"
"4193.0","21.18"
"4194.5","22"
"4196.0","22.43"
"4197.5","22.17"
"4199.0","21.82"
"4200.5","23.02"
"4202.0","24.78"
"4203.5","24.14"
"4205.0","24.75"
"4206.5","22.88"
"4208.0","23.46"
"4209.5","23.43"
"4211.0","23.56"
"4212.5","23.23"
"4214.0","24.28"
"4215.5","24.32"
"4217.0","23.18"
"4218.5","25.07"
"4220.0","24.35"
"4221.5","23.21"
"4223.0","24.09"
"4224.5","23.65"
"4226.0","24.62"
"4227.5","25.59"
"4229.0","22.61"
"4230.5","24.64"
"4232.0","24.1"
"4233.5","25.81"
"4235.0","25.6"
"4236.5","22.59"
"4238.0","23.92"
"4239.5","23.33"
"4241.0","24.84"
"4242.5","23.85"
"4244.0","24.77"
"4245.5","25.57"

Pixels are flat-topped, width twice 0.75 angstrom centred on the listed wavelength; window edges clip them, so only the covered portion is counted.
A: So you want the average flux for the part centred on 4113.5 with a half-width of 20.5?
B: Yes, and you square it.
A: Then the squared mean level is 615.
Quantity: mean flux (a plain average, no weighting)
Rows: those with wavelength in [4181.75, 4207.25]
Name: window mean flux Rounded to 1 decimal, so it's 22.9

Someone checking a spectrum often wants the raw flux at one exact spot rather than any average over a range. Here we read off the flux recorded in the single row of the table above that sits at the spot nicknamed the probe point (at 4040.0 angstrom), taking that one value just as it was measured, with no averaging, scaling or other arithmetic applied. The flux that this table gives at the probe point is 27.88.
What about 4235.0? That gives 25.6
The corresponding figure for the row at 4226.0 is 24.62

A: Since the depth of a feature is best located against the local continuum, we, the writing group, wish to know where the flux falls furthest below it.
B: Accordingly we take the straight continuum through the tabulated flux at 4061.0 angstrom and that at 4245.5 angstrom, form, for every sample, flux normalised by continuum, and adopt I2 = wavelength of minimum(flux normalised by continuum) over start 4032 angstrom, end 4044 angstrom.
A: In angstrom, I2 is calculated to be 4043.0 angstrom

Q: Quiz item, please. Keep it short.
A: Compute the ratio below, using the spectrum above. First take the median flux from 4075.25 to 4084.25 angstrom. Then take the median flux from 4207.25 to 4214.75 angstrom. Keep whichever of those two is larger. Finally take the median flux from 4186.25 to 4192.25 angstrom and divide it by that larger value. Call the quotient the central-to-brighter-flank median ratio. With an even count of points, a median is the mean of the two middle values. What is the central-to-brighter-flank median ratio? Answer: 0.86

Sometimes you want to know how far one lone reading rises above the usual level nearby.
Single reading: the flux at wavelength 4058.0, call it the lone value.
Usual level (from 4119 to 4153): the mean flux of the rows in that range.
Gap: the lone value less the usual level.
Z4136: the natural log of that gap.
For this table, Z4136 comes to 1.8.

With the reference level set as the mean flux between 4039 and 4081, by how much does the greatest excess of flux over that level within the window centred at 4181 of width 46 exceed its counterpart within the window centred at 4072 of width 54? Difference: -3.6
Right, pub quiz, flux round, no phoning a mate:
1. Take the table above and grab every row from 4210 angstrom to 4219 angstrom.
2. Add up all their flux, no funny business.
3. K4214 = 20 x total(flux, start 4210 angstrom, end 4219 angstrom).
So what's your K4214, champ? 2873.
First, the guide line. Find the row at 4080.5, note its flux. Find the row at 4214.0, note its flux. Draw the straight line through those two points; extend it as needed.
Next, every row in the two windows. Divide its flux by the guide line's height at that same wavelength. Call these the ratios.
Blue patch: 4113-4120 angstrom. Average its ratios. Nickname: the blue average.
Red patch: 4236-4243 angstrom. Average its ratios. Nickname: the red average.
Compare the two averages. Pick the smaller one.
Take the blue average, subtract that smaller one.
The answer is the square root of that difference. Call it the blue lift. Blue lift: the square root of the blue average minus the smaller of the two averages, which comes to 0.22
